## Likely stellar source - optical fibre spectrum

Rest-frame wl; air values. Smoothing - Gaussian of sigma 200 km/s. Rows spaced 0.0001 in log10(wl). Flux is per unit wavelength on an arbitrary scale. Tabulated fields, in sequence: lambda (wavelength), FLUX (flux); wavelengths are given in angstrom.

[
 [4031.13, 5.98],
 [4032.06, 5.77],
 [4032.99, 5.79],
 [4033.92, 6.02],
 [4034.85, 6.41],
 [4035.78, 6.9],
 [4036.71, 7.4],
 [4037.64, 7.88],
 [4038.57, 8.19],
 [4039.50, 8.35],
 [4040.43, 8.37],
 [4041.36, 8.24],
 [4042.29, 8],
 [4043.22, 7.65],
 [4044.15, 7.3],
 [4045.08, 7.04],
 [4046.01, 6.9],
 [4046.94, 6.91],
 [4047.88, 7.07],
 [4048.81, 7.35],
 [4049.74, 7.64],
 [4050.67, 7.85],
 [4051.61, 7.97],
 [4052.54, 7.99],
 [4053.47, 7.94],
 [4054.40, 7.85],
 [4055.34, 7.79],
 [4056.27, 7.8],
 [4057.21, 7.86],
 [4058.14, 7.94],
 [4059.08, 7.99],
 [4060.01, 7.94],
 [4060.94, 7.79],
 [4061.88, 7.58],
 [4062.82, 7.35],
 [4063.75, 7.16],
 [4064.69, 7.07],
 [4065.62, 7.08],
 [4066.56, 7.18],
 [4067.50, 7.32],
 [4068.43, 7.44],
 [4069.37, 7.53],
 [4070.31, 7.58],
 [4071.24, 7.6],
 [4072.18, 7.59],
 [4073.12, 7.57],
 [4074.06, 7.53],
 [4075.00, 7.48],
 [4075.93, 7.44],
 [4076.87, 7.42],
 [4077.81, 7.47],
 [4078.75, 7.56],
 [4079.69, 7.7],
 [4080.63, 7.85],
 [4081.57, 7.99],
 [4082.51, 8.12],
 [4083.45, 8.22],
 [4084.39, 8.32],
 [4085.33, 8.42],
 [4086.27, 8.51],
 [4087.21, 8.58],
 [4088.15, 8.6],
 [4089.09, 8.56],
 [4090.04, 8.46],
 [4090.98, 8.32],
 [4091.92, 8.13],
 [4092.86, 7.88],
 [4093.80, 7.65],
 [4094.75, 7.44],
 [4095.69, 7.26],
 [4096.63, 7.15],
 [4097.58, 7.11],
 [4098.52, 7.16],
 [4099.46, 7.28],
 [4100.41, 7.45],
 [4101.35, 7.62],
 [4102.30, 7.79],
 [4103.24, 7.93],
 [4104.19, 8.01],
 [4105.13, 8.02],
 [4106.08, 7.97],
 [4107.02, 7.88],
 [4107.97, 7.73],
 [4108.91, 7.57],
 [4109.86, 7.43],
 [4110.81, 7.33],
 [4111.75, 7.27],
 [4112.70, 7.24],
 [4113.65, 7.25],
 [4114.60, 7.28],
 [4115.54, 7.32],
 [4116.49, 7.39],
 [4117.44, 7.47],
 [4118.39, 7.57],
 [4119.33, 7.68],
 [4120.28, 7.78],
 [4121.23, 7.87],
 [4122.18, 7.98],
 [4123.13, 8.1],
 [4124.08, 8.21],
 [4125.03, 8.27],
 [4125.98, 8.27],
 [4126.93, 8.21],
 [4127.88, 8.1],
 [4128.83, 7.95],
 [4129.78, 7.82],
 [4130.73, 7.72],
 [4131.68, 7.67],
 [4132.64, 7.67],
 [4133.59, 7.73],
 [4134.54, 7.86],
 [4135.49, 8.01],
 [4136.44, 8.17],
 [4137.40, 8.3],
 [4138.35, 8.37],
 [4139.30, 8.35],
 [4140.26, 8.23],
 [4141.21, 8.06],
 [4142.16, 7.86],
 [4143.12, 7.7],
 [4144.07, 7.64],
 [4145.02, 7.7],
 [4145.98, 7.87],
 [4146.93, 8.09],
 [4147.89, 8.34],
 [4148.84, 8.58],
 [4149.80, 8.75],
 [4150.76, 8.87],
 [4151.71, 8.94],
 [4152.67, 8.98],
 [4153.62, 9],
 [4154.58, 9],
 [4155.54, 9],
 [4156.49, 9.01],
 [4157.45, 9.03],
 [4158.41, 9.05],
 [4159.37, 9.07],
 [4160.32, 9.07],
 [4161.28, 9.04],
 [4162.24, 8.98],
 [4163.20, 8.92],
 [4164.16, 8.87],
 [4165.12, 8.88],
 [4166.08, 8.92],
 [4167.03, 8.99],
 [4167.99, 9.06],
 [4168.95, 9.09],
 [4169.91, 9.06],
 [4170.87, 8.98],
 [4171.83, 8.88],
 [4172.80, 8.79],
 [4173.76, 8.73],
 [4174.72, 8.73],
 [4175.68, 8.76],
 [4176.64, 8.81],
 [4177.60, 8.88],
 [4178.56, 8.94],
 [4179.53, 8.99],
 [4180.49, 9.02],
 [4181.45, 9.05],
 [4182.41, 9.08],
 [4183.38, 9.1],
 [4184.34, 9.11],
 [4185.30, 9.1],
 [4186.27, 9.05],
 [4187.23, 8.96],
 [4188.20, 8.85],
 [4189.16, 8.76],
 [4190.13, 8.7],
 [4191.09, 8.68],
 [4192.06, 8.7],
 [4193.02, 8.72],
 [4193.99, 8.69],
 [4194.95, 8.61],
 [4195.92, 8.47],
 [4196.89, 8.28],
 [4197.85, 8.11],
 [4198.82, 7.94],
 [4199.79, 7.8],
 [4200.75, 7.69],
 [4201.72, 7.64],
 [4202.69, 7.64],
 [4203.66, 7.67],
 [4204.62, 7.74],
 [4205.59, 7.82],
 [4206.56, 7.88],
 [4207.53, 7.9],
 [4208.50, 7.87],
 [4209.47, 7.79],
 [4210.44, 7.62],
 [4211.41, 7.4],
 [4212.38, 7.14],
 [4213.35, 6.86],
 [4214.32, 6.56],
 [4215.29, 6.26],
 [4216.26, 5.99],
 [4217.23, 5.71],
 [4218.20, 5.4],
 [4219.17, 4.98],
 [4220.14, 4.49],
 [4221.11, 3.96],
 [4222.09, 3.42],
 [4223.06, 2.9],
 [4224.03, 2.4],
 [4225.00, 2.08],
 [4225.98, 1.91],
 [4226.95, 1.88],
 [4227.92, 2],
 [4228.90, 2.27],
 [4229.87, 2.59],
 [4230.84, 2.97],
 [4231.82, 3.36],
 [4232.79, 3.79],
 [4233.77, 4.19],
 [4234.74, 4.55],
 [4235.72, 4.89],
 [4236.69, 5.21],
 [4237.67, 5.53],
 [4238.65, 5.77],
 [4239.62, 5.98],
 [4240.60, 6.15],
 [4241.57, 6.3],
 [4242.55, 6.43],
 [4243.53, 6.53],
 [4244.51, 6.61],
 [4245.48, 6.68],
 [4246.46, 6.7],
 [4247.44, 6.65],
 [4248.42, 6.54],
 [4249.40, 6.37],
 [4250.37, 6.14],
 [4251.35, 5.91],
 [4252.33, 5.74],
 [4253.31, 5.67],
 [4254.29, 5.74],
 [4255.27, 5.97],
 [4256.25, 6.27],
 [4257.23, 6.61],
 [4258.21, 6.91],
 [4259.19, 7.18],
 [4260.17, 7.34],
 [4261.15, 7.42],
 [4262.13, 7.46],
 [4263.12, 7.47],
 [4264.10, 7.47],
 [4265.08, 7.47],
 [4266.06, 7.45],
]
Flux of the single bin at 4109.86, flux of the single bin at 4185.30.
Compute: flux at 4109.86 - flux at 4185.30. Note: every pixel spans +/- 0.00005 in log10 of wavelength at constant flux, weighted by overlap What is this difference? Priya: -1.7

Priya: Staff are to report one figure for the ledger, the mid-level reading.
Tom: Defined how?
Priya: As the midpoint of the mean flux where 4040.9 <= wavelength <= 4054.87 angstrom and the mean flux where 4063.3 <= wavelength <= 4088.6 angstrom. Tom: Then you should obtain 7.65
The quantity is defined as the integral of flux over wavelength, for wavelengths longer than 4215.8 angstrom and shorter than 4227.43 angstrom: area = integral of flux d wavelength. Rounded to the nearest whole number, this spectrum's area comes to 44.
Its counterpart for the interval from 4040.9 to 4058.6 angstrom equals 135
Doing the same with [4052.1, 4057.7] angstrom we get 44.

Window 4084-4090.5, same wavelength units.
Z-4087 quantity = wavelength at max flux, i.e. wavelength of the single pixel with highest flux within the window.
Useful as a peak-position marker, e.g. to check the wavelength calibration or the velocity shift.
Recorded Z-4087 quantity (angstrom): 4088.15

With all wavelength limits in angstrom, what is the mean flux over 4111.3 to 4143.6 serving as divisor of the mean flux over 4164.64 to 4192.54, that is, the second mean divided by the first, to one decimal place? 1.1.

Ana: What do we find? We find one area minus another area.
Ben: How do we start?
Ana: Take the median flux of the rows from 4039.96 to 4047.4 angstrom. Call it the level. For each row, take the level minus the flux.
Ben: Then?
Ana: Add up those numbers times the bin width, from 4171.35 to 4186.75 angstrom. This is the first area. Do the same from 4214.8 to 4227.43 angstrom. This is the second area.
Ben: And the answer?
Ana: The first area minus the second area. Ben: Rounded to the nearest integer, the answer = -67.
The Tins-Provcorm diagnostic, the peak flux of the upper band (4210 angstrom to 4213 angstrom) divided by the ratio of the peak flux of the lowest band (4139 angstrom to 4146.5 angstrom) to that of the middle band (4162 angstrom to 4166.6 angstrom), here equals 8.2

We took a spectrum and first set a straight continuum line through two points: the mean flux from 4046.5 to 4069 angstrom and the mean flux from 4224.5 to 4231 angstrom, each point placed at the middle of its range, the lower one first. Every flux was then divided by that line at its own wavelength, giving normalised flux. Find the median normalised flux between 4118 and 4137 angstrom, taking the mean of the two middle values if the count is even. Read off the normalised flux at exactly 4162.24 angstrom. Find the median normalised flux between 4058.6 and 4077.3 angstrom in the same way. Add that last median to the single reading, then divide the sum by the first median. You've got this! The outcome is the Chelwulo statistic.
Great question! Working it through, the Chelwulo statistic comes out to 2.1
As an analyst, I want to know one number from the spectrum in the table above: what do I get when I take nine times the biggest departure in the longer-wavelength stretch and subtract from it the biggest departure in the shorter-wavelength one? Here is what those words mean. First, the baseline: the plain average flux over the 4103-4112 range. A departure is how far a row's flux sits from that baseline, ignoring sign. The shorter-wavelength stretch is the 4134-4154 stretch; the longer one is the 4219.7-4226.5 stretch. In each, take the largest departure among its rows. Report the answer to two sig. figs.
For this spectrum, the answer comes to 51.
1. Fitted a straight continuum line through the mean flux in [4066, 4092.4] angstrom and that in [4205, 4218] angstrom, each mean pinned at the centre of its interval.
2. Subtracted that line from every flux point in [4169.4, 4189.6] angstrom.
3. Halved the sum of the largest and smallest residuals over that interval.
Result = 1.6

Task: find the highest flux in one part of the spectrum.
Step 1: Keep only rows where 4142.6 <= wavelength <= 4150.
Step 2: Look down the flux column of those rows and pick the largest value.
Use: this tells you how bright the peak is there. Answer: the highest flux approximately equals 8.75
